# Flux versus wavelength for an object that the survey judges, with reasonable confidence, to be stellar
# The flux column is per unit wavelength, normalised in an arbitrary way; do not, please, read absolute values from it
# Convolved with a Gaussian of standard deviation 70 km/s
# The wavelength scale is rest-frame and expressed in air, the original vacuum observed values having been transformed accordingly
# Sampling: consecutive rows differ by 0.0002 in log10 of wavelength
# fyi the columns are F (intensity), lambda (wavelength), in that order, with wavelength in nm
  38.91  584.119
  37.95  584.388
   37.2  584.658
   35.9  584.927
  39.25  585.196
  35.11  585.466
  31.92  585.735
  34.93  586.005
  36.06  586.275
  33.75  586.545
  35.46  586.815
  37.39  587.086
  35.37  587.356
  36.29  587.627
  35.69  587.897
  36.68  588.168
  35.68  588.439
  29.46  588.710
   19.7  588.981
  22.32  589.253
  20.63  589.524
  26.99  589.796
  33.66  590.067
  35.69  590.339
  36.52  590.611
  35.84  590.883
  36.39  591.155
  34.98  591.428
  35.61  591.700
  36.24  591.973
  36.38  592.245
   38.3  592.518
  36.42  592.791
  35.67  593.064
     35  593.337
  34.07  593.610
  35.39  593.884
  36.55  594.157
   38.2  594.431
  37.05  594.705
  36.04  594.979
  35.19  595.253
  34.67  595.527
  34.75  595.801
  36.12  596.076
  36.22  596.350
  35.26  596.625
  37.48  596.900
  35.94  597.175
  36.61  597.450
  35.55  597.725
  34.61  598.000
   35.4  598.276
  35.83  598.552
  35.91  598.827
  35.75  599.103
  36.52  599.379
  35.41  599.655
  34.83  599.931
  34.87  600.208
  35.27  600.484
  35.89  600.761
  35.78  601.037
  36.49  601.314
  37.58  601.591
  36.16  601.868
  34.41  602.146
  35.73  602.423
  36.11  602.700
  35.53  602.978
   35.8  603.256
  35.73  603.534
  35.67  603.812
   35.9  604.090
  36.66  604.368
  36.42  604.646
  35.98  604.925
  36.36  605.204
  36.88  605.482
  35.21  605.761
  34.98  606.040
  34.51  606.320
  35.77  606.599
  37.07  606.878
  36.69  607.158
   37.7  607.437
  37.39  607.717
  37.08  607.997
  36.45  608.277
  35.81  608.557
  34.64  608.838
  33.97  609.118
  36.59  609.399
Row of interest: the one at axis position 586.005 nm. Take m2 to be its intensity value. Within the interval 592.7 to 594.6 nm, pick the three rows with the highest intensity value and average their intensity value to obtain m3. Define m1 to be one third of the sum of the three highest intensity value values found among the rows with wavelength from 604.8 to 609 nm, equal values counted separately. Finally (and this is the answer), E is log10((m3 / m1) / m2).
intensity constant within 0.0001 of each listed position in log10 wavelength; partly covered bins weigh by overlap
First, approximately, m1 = 37.39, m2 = 34.93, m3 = 37.1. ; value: -1.547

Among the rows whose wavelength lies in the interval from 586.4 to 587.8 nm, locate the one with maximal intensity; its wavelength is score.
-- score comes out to 587.086 nm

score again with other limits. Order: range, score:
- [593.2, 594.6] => 594.431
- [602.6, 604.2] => 602.700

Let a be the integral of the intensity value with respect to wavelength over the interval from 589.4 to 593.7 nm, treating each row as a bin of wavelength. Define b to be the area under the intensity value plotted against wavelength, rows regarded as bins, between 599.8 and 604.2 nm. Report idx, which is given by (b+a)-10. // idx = 295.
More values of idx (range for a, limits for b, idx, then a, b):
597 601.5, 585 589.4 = 298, 161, 147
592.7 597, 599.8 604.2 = 301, 154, 157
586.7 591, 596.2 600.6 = 285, 138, 157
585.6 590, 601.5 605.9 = 288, 140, 158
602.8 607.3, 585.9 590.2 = 289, 162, 137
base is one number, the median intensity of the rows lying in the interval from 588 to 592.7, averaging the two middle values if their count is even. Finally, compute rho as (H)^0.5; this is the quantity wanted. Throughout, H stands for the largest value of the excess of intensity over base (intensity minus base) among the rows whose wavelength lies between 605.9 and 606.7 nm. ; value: 0.3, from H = 0.1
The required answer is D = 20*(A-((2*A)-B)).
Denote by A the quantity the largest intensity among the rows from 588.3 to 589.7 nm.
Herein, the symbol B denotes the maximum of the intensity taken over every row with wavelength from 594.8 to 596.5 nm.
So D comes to 11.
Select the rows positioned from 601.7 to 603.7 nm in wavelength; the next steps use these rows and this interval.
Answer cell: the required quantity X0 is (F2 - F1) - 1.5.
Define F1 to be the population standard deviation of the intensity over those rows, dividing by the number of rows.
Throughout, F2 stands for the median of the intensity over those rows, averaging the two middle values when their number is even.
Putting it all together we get 33.7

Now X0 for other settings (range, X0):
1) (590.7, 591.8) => 33.7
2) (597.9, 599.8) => 33.7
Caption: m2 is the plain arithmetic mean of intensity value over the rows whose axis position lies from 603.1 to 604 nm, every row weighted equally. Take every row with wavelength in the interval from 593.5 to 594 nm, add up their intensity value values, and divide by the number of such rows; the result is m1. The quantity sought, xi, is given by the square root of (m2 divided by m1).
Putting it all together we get 1.01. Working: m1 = 34.7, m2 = 35.7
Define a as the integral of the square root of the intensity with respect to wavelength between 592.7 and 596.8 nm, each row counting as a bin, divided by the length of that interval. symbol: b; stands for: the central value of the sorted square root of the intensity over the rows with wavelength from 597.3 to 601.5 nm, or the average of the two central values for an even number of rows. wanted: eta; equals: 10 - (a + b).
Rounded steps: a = 5.98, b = 5.98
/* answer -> -1.96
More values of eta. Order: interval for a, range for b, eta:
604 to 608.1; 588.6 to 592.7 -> -1.99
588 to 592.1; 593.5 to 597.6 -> -1.61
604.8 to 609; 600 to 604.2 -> -1.99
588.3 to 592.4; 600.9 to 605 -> -1.60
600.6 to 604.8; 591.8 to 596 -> -2.00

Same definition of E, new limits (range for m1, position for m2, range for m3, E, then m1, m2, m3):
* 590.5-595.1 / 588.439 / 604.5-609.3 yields -1.558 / 37.85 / 35.68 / 37.4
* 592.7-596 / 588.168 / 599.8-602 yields -1.571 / 37.27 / 36.68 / 36.7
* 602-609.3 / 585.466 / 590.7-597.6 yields -1.538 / 37.39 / 35.11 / 38.0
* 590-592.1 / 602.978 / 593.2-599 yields -1.537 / 36.38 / 35.53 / 37.6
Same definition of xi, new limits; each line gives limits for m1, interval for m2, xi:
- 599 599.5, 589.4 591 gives 0.93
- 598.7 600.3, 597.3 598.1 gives 1.00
